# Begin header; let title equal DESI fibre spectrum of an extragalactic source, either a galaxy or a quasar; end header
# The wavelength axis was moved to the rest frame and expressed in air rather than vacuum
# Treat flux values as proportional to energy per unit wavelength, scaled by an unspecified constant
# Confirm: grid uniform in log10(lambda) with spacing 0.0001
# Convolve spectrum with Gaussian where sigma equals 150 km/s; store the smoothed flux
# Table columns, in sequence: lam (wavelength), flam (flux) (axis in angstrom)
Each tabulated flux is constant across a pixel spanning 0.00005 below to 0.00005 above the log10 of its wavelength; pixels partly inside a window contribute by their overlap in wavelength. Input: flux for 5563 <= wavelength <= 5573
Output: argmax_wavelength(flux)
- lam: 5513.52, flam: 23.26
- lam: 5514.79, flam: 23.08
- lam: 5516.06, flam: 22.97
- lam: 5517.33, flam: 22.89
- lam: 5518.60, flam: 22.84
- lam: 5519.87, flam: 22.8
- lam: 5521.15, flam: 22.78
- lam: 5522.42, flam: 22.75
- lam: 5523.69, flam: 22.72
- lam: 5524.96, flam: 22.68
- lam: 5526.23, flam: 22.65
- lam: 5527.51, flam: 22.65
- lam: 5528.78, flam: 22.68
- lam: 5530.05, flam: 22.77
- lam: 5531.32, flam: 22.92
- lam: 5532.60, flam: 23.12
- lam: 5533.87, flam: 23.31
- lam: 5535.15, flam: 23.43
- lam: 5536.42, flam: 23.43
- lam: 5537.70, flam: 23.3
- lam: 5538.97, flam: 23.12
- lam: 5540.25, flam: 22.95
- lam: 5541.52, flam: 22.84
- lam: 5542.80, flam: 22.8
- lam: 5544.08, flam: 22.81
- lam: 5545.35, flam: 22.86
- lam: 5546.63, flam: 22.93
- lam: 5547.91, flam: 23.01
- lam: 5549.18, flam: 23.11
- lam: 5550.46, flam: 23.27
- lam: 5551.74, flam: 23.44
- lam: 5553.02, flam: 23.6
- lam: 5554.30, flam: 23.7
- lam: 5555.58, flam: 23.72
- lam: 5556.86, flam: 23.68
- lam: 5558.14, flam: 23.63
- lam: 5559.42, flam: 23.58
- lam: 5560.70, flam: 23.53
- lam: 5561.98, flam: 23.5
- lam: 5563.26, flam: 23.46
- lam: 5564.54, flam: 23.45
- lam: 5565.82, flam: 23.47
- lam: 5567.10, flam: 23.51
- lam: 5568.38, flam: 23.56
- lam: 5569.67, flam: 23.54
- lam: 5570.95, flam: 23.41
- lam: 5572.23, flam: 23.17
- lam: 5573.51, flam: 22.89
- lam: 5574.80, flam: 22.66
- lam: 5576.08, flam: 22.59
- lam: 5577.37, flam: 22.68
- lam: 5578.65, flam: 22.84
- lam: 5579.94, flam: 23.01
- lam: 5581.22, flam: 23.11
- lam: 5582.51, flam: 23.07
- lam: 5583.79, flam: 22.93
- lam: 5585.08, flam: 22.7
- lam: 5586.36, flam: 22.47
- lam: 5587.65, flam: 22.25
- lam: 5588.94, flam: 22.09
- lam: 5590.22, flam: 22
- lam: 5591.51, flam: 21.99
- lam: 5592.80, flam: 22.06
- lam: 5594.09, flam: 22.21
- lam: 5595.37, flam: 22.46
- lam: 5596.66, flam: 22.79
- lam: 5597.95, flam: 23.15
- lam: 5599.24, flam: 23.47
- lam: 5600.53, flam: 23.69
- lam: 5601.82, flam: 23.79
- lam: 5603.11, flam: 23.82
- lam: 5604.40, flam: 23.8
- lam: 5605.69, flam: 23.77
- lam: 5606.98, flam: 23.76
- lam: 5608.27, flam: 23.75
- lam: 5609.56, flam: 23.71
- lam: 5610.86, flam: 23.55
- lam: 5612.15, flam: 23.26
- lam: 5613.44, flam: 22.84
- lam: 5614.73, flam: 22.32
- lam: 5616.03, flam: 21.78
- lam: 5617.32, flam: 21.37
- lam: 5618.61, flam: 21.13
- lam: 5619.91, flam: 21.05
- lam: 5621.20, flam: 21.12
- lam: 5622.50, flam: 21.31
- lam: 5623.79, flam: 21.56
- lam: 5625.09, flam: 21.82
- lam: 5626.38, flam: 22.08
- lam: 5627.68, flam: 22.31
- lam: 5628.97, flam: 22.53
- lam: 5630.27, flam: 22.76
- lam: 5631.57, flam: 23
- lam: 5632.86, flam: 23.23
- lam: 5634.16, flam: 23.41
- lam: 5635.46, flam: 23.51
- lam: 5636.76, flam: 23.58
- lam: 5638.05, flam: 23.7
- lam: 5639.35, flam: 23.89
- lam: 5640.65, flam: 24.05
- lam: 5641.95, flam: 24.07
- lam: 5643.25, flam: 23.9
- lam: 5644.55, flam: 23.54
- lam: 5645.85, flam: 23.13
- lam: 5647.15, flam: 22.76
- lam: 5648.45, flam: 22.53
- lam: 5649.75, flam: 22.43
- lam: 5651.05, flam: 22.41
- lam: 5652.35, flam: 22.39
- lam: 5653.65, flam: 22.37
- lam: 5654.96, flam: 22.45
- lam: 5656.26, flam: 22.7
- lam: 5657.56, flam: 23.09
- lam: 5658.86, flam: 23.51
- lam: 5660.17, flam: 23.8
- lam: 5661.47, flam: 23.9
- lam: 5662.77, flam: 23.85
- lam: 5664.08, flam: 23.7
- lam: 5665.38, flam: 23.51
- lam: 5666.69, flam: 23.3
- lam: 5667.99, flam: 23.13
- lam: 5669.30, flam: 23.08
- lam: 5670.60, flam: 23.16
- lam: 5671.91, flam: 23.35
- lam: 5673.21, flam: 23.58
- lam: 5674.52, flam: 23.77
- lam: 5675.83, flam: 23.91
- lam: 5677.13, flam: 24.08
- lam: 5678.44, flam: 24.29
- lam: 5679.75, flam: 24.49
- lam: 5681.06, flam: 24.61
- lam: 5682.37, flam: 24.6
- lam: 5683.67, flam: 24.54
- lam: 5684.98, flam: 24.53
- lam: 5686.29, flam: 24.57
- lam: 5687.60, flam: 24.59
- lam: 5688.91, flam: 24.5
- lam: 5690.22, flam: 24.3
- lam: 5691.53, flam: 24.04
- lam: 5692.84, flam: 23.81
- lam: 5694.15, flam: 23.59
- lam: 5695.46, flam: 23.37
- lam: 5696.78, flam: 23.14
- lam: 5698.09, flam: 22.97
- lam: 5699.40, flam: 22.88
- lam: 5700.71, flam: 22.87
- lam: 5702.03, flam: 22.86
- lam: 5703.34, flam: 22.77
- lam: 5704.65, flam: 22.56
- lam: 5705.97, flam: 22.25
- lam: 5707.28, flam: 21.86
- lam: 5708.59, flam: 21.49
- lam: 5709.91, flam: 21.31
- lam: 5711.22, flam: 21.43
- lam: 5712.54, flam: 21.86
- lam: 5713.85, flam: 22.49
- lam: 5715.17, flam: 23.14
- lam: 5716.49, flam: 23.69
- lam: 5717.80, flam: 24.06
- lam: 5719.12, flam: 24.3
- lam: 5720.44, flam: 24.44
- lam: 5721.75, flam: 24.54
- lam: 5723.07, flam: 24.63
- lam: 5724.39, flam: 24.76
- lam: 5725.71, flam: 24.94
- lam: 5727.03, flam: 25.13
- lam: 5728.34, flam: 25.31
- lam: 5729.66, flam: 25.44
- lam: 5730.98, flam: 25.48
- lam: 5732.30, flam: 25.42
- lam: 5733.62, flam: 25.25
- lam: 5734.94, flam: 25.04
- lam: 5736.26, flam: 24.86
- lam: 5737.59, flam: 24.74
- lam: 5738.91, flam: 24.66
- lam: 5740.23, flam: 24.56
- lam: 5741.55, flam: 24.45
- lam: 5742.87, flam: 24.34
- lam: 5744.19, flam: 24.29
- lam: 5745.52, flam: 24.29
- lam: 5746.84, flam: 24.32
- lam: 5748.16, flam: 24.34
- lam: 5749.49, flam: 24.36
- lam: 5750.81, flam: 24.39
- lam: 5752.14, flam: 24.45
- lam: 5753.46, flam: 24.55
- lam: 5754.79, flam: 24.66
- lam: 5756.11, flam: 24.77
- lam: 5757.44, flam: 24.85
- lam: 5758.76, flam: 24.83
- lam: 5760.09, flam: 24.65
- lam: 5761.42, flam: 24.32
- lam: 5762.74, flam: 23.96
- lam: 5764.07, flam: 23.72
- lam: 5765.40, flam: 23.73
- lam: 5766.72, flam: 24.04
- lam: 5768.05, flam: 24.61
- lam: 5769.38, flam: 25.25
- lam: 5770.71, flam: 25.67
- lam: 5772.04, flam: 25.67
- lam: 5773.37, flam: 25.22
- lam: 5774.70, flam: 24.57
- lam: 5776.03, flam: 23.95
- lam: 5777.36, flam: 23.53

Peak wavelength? 5568.38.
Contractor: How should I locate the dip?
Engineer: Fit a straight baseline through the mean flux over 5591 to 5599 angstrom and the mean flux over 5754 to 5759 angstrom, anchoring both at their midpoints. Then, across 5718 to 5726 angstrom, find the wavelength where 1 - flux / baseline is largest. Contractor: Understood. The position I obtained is 5719.12 angstrom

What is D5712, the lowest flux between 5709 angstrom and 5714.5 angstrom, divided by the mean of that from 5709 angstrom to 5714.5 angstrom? 0.979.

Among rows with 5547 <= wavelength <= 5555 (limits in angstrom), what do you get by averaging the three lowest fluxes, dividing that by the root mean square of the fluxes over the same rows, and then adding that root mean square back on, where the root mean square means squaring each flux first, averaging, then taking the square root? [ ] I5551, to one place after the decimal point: 24.3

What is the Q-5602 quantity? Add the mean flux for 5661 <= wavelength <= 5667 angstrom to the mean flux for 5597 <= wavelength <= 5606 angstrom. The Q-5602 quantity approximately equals 47.3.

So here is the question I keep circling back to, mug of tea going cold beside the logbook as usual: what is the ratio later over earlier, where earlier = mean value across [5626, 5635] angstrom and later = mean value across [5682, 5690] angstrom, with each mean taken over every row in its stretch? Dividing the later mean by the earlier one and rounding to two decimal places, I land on 1.08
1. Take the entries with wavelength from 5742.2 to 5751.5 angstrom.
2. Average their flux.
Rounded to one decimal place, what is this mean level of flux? 24.3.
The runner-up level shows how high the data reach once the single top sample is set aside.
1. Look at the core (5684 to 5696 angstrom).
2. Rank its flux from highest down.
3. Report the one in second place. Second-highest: 24.57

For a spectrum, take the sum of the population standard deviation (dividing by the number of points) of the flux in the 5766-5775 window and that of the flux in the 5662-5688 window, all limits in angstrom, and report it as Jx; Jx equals 1.1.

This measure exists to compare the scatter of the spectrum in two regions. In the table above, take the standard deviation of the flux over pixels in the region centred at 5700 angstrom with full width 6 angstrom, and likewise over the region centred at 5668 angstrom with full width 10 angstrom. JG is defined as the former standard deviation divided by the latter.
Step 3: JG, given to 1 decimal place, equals 0.2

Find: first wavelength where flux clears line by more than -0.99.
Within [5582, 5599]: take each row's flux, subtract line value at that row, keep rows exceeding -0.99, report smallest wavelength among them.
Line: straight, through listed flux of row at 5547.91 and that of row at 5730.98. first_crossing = 5582.51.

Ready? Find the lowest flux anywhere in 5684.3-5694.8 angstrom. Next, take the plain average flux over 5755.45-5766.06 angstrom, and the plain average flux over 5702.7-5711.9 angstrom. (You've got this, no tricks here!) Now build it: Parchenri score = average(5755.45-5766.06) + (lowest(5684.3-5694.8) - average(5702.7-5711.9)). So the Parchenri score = 26.0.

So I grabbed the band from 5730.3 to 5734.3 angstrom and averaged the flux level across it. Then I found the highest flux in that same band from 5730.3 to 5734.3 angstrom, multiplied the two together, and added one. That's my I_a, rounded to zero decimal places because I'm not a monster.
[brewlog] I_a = 648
